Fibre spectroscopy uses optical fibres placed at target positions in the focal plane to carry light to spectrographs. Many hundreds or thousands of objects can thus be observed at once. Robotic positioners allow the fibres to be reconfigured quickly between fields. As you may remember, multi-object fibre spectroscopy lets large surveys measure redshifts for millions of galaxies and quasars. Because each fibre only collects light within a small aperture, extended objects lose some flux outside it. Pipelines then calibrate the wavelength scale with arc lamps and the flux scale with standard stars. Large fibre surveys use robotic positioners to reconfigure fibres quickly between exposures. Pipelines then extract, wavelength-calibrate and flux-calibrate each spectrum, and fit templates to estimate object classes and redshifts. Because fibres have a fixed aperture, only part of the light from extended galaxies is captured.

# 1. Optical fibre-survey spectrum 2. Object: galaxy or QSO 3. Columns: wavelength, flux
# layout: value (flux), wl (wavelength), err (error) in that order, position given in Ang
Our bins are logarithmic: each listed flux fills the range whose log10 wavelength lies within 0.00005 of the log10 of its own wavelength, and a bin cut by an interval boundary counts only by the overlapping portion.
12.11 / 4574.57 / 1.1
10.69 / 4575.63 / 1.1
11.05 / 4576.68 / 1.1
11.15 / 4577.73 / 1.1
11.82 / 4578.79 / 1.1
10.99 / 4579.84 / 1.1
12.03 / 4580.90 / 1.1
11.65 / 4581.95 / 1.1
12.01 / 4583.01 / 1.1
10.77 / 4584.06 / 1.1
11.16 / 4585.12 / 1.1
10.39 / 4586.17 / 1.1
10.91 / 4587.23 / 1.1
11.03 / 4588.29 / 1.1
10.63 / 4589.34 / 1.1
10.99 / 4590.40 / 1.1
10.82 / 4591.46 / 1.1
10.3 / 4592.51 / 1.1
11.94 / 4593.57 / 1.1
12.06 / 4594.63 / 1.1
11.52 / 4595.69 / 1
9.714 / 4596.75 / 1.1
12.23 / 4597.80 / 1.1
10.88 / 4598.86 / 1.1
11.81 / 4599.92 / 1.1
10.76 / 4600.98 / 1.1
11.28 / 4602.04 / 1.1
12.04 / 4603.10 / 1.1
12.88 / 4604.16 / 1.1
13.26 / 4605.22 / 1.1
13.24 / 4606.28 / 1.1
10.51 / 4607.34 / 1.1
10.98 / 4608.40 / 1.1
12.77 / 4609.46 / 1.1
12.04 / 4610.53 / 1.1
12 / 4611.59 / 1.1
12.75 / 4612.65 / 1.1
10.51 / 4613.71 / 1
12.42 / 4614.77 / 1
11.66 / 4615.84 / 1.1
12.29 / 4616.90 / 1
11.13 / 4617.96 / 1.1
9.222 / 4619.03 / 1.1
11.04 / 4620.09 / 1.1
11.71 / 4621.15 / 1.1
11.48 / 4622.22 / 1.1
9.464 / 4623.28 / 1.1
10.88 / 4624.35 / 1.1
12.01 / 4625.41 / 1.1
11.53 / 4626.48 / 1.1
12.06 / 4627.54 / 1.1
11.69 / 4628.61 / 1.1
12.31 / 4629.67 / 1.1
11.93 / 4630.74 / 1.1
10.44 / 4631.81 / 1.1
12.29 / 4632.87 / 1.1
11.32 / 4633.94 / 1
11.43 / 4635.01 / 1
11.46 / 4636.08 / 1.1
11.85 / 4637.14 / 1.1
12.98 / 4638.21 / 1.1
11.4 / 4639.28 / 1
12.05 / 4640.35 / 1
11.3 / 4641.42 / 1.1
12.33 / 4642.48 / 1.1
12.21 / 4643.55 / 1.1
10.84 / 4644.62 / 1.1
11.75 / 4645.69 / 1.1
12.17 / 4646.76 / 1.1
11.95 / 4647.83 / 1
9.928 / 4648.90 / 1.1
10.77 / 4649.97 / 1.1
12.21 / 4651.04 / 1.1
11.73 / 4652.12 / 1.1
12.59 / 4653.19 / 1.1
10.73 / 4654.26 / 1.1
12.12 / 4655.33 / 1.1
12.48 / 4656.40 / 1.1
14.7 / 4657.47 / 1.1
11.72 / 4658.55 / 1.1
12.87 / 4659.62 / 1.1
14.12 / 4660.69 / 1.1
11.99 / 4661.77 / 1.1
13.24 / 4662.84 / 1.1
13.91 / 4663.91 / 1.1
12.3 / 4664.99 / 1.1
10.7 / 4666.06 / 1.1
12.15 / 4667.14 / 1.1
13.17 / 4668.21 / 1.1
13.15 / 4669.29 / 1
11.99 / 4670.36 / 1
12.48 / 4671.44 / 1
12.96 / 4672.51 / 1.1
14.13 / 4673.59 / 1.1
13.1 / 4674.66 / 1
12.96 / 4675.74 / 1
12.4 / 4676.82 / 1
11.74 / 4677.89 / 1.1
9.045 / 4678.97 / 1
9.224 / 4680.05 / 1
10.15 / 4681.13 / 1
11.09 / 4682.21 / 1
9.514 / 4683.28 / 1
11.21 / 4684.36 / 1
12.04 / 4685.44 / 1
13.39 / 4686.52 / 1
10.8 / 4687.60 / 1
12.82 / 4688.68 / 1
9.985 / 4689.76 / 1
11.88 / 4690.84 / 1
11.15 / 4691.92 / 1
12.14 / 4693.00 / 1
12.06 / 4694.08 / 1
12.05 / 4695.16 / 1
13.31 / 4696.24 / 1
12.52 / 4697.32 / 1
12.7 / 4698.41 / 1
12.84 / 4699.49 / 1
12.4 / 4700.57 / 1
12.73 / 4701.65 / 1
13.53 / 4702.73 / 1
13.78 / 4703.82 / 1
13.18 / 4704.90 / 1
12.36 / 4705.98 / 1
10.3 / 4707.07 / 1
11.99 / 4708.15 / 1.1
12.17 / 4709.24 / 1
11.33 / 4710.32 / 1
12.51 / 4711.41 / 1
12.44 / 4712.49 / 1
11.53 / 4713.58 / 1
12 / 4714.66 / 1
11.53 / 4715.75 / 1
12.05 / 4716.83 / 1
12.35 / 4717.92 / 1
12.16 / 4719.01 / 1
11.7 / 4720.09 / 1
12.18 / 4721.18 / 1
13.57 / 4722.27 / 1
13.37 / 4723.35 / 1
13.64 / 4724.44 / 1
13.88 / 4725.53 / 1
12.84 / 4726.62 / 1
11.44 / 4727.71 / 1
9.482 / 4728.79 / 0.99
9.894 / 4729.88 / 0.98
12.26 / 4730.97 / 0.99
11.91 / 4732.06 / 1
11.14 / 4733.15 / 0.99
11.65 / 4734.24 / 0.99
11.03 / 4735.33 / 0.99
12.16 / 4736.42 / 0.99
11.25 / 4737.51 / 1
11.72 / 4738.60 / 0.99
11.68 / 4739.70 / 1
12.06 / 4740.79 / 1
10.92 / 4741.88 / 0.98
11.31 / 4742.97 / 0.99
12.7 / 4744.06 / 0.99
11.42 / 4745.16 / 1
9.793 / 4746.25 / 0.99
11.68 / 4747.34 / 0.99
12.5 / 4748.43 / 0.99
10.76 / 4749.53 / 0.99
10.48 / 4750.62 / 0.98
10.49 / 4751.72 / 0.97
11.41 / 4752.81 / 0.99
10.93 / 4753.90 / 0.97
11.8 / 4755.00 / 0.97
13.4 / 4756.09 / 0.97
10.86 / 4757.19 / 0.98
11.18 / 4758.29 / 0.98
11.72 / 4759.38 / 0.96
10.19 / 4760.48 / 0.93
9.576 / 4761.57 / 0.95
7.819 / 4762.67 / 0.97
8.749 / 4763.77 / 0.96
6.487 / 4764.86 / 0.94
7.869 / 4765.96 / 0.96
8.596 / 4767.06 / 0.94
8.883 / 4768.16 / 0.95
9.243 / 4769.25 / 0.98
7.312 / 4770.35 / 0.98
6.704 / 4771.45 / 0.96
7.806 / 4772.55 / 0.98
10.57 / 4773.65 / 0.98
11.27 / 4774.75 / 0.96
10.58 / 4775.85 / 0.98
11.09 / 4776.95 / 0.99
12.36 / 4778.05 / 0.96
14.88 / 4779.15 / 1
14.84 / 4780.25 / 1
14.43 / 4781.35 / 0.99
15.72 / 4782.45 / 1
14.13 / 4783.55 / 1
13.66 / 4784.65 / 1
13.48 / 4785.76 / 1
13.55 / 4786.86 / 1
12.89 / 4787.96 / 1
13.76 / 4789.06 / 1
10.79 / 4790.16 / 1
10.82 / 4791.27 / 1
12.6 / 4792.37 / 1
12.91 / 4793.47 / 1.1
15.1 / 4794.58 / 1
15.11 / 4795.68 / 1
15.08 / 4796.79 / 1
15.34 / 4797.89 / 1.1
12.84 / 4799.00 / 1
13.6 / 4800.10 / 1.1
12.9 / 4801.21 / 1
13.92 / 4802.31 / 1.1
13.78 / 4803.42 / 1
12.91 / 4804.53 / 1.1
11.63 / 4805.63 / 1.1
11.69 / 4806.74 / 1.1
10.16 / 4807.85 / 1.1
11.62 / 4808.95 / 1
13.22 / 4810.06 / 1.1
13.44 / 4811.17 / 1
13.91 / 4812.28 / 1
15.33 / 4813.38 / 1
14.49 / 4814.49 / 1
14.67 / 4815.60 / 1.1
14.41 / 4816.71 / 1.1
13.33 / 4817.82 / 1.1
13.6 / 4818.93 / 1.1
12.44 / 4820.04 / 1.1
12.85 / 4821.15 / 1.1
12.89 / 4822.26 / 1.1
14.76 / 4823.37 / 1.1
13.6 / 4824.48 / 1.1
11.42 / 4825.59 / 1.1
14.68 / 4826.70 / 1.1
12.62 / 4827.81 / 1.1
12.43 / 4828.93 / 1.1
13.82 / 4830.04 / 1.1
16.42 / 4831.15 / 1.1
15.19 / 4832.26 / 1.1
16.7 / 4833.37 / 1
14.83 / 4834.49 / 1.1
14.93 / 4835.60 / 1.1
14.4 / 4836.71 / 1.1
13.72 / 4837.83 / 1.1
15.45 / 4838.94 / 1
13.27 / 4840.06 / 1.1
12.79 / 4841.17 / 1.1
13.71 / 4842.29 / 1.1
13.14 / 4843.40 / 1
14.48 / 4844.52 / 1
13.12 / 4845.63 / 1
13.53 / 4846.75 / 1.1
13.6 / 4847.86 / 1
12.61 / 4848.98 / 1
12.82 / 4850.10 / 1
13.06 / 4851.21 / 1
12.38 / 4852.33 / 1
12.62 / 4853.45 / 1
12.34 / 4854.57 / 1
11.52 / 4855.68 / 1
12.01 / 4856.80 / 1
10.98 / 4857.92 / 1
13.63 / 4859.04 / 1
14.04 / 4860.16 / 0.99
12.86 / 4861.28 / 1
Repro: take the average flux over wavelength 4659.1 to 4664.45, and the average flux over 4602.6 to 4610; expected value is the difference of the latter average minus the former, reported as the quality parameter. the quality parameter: -1.0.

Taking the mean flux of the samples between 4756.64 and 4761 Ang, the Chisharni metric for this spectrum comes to 11.0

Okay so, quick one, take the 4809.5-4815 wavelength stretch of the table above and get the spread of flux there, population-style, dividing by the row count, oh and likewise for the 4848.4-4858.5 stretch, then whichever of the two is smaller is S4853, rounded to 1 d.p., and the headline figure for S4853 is 0.6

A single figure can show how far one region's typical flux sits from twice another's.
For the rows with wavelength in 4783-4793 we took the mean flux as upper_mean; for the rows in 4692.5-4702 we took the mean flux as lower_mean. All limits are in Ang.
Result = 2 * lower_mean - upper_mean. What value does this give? 12.2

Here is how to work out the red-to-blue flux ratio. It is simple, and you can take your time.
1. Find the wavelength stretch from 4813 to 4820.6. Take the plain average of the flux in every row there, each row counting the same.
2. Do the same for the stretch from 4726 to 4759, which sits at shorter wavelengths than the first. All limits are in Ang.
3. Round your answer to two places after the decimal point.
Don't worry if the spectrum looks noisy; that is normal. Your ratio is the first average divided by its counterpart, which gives 1.23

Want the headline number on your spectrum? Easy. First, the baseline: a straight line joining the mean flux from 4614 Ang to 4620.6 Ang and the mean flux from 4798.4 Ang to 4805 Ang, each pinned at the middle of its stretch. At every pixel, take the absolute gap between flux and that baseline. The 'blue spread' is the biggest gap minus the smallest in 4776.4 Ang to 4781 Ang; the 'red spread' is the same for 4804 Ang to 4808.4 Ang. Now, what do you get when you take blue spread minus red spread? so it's -1.5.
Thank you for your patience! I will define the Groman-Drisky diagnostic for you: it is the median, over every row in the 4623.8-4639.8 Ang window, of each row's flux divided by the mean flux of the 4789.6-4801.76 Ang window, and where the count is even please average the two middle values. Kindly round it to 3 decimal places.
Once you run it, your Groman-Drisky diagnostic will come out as 0.874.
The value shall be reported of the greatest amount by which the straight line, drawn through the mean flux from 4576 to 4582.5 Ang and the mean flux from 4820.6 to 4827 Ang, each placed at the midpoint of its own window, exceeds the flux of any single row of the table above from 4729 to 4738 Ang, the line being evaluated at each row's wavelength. 2.7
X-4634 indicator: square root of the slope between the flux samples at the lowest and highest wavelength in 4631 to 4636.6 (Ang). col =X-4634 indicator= 0.49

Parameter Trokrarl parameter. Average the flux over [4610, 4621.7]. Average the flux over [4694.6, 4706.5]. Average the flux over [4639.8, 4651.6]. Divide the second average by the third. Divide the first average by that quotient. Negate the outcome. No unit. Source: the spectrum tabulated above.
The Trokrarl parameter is -10.4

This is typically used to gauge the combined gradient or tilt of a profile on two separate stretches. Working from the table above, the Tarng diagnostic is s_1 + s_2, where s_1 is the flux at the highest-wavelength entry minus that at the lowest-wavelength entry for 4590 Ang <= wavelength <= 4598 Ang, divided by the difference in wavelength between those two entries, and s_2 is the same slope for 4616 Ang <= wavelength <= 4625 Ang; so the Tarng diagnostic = -0.02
